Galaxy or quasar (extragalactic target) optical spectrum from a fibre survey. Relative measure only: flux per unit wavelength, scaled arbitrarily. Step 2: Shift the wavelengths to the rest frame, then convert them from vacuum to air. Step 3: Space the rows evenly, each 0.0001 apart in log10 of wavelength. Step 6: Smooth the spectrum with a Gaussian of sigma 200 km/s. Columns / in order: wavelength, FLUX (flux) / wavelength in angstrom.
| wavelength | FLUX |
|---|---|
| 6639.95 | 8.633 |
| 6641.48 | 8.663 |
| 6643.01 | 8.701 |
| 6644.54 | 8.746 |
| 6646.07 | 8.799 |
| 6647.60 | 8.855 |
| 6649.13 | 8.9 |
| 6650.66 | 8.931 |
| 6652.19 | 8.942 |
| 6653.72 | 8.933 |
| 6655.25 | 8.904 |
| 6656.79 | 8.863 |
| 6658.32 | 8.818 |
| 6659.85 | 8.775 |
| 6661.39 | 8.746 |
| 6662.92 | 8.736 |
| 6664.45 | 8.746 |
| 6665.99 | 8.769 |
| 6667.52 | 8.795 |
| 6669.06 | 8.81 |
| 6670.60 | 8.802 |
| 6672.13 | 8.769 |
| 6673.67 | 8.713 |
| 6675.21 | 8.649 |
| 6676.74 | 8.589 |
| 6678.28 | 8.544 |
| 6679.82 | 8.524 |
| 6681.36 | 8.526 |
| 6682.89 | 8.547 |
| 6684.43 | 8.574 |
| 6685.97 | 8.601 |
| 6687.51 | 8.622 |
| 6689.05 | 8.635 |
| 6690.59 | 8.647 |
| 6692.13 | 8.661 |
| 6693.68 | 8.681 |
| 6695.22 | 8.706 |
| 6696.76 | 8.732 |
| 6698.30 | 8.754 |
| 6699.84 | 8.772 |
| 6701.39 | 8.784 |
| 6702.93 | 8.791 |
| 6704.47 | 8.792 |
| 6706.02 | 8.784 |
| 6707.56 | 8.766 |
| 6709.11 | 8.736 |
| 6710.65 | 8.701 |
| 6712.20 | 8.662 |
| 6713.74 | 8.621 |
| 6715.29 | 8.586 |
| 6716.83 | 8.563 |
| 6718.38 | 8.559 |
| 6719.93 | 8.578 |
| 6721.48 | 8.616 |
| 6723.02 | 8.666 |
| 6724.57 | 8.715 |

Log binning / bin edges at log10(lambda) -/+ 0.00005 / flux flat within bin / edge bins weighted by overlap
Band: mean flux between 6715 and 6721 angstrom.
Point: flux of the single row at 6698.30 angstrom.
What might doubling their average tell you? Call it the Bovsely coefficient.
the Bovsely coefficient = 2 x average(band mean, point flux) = 17.3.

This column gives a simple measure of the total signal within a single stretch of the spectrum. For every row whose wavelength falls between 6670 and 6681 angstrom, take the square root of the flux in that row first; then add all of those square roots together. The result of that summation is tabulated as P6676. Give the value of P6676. 20.6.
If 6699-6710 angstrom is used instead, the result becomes 20.7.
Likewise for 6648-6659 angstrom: 20.9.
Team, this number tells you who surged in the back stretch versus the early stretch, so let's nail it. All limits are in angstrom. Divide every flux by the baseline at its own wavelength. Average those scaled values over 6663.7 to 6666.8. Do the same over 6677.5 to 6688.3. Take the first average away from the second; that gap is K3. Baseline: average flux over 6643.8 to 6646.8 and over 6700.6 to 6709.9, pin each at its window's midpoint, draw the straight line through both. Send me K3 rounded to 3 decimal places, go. -0.022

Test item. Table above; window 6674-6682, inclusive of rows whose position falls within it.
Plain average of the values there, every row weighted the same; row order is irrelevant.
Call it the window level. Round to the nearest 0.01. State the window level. 8.57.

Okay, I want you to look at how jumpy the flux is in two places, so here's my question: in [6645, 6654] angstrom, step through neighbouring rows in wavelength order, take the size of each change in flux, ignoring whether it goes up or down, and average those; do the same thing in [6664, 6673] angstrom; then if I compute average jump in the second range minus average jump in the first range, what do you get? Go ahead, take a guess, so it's -0.0094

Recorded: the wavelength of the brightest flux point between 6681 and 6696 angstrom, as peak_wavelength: 6695.22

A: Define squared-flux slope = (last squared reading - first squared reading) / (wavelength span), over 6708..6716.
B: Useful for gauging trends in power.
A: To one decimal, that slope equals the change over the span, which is -0.4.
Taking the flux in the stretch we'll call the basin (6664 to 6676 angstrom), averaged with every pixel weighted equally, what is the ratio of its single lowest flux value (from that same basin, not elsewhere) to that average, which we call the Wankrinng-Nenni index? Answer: 0.988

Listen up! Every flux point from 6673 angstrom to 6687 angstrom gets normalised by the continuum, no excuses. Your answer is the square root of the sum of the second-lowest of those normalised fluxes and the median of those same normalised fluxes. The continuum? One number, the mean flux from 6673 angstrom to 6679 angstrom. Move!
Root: 1.41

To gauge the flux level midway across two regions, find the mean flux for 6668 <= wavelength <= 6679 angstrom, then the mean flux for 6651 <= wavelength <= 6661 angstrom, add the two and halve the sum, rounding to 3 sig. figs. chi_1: 8.78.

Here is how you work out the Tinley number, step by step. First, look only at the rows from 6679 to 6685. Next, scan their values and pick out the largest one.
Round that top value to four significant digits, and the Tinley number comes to 8.574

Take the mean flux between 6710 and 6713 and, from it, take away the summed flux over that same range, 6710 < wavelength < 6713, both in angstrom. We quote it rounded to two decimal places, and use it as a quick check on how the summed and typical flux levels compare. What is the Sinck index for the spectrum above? -8.68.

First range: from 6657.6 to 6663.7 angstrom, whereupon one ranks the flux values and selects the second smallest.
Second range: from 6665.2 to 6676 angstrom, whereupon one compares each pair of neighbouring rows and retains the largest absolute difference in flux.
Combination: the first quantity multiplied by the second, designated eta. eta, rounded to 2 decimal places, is 0.56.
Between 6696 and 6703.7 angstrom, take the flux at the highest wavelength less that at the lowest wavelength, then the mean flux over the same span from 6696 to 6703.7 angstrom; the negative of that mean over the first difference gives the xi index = -149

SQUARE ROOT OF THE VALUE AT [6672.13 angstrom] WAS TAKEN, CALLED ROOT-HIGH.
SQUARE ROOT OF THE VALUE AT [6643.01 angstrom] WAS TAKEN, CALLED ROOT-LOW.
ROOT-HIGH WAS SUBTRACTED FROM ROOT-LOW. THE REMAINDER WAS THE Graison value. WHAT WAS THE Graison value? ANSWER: -0.012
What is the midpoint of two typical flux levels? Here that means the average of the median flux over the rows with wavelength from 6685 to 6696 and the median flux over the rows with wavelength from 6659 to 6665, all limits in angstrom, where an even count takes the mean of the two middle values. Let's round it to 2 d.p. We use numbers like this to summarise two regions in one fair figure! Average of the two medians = 8.70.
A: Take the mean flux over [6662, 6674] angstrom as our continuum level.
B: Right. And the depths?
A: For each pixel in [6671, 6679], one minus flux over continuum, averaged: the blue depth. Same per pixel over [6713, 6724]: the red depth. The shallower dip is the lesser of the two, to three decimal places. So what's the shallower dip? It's 0.013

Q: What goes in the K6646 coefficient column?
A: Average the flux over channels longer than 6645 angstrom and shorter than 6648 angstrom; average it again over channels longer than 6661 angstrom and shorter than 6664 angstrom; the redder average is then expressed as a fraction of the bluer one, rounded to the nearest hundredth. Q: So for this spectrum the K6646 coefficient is 0.99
